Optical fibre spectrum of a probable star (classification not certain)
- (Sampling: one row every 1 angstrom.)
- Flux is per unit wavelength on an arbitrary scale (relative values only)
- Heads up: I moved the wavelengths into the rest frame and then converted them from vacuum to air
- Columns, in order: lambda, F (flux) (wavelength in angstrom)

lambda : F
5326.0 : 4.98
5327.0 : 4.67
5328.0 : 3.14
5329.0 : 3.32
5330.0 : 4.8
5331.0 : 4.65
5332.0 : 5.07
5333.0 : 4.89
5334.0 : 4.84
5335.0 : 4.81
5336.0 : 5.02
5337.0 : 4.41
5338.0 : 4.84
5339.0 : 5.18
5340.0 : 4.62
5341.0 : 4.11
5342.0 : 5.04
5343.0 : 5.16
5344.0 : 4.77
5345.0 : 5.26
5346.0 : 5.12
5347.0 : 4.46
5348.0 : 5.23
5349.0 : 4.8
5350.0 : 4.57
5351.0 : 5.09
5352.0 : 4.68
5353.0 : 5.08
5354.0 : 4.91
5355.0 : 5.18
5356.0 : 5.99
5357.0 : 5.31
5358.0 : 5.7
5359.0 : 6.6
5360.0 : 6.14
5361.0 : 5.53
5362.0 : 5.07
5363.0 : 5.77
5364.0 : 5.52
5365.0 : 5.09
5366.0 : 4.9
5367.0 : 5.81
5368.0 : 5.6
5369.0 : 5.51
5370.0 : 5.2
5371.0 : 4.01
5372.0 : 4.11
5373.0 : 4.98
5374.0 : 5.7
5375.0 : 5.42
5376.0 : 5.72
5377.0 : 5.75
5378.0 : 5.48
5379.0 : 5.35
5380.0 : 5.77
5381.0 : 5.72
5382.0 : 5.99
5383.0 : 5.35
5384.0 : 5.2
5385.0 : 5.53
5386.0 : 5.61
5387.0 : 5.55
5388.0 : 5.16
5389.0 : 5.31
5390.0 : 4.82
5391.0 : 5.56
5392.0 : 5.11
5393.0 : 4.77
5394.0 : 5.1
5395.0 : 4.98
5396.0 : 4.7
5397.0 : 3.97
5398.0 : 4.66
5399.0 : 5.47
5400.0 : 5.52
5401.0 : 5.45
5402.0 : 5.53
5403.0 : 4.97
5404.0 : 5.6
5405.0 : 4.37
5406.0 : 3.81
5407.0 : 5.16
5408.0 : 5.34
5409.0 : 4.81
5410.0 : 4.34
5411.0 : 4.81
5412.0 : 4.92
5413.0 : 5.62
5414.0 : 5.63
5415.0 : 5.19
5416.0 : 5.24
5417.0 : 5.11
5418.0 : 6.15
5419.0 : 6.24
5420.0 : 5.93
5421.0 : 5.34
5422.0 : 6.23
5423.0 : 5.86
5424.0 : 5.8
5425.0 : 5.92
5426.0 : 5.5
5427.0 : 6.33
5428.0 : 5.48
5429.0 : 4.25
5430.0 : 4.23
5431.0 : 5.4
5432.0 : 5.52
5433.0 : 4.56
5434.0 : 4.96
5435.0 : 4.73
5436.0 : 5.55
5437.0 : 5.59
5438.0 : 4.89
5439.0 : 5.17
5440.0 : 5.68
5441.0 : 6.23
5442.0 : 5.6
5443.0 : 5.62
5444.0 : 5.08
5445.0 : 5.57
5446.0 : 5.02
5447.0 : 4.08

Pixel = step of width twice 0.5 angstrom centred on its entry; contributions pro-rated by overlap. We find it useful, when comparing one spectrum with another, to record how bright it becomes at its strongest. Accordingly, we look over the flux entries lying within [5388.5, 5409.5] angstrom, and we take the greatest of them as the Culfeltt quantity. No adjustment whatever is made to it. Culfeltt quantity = 5.6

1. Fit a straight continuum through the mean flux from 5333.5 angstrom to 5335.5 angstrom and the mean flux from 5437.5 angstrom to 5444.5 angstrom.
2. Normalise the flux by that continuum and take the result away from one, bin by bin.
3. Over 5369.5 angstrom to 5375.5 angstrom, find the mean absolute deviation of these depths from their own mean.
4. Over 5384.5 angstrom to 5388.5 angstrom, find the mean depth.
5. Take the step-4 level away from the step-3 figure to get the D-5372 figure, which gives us 0.174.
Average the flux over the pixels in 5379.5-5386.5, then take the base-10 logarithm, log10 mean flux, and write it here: 0.748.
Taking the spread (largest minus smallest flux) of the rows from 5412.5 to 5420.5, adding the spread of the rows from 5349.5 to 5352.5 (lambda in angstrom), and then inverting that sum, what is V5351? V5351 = 0.61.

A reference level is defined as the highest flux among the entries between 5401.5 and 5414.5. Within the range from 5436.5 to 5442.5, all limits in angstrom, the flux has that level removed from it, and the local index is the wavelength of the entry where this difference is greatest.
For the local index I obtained 5441.0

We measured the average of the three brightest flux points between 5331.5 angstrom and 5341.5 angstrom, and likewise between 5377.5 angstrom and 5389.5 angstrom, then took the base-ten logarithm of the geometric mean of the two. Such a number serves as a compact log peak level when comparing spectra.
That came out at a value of 0.74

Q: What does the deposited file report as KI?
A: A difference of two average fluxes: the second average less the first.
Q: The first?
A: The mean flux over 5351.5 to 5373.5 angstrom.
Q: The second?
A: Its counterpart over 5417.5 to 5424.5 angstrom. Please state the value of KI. 0.63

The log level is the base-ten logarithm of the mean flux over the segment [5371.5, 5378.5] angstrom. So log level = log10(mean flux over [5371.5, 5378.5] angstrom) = 0.725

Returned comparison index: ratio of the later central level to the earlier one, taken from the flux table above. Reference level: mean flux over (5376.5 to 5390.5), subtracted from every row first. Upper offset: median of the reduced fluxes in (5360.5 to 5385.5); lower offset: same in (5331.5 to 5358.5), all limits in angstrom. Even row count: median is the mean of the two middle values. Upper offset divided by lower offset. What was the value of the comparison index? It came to -0.1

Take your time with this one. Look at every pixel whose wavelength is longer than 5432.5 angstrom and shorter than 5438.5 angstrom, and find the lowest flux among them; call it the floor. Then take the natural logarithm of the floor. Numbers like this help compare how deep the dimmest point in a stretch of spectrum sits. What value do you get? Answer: 1.52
